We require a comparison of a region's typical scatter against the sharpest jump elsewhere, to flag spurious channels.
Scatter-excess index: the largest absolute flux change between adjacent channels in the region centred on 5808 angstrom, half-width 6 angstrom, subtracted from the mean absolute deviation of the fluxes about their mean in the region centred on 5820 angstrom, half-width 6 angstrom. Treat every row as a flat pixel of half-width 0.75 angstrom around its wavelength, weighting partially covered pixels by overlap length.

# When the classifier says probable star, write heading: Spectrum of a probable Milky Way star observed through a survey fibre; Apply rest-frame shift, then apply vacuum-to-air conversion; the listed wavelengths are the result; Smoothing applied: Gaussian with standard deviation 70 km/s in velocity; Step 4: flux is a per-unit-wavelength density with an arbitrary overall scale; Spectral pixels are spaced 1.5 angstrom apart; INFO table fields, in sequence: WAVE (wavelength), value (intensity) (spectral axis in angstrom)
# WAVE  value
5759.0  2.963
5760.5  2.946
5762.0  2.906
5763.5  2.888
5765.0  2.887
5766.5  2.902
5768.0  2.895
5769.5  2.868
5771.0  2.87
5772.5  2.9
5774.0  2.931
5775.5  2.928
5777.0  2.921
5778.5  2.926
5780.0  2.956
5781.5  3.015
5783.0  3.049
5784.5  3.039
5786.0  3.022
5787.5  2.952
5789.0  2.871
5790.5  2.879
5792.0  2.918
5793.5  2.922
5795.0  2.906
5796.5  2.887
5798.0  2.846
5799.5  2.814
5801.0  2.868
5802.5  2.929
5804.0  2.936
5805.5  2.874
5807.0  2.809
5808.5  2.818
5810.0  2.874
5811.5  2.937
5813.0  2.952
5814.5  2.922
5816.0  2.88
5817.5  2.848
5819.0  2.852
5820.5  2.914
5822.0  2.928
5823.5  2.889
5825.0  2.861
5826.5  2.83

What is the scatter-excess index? -0.04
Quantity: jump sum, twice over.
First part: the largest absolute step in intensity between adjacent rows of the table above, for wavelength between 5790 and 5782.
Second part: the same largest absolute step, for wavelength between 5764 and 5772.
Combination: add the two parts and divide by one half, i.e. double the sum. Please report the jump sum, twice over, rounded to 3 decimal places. 0.216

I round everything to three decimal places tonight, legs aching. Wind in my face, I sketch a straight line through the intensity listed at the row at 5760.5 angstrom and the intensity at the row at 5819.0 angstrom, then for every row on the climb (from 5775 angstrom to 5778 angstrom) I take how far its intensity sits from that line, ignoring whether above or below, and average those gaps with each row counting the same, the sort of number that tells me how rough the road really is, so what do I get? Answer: 0.004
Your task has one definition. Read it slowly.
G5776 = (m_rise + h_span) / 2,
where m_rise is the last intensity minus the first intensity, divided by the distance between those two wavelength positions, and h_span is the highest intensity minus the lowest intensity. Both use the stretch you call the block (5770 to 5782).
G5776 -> 0.079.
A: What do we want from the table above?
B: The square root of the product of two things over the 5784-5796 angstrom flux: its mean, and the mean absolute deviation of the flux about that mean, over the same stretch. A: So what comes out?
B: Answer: 0.38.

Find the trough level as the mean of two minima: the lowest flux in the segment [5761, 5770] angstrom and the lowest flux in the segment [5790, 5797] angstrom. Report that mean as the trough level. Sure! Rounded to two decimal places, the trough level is 2.87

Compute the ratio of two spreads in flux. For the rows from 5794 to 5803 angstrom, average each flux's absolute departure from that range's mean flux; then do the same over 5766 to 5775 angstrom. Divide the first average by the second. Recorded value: 1.9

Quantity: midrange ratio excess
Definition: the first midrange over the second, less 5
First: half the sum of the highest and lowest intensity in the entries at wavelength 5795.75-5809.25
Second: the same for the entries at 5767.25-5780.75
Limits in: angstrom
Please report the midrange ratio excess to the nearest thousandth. -4.014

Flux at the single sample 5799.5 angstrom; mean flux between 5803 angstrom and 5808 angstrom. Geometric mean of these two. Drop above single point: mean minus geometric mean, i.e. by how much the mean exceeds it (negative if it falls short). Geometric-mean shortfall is 0.03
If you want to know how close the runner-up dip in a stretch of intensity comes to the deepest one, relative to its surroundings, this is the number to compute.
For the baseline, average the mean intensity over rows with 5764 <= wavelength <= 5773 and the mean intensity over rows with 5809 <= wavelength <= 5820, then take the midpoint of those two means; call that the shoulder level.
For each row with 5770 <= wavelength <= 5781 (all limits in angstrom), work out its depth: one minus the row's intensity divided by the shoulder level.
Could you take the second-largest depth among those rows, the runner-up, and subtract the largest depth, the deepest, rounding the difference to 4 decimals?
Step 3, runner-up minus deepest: -0.0104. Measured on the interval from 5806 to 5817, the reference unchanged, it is -0.0031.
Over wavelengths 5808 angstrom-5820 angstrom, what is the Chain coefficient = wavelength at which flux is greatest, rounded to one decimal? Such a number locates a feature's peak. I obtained 5813.0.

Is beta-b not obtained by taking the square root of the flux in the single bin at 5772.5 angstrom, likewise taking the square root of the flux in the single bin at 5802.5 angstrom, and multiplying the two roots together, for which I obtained 2.91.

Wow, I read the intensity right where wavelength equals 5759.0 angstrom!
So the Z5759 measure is 2.963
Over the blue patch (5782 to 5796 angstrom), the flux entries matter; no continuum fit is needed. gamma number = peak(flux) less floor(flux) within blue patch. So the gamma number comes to 0.178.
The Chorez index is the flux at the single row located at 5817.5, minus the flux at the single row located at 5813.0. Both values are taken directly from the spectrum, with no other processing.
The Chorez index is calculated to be -0.10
